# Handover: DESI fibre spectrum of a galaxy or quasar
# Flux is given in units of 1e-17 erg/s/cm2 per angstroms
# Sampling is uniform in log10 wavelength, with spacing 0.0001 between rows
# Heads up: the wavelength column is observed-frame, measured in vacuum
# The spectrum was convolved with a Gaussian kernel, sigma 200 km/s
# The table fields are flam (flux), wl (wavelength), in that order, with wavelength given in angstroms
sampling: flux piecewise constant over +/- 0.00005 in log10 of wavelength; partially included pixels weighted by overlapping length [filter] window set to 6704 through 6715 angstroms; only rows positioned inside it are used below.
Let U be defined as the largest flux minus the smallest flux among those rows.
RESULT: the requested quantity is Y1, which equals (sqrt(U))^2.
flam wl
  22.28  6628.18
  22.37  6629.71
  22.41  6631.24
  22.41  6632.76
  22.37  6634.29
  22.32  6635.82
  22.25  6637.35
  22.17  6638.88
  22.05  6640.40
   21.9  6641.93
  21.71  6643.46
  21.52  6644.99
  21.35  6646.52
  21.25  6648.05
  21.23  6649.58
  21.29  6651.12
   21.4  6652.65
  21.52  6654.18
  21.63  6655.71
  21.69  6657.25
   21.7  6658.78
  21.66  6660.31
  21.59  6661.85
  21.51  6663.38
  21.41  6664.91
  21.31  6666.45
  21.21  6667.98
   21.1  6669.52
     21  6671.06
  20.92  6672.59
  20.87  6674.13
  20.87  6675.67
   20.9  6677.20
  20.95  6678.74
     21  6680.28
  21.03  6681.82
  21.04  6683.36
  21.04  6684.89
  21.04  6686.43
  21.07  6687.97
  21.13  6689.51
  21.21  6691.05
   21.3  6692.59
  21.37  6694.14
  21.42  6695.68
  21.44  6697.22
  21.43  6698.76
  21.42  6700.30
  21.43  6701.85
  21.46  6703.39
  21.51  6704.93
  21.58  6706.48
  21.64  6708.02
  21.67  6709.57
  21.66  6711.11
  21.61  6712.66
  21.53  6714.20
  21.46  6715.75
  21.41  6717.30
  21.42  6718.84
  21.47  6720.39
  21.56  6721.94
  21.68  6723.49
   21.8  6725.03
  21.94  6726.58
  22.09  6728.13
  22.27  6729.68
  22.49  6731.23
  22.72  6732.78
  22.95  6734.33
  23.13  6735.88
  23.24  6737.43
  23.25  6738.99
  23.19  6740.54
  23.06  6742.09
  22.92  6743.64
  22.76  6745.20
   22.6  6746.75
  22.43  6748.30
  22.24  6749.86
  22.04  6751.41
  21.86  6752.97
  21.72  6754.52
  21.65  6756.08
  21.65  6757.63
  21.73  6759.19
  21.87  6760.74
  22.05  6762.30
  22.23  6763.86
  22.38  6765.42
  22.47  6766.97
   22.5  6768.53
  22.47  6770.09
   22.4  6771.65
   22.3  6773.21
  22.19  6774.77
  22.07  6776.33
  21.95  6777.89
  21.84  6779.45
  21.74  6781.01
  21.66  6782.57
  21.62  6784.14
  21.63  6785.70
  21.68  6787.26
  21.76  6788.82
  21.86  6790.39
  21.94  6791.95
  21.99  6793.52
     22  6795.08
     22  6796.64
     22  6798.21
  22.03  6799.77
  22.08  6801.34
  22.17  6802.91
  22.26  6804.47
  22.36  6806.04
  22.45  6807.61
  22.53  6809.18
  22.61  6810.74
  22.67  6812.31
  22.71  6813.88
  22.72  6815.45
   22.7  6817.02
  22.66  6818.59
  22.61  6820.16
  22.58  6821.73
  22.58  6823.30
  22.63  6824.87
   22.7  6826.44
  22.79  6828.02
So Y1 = 0.16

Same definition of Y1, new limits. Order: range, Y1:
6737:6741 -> 0.06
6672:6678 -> 0.05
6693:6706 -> 0.14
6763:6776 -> 0.31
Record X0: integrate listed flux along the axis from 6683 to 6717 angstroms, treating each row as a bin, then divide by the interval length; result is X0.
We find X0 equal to 21.4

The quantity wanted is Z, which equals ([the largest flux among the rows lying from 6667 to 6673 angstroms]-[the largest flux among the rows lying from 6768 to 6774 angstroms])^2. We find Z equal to 1.7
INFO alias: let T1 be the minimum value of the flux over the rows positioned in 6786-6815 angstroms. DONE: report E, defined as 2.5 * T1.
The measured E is 54.2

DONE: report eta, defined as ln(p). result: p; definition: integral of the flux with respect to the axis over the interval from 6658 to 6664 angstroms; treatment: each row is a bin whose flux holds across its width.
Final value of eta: 4.87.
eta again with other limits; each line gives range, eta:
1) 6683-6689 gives 4.84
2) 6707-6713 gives 4.87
